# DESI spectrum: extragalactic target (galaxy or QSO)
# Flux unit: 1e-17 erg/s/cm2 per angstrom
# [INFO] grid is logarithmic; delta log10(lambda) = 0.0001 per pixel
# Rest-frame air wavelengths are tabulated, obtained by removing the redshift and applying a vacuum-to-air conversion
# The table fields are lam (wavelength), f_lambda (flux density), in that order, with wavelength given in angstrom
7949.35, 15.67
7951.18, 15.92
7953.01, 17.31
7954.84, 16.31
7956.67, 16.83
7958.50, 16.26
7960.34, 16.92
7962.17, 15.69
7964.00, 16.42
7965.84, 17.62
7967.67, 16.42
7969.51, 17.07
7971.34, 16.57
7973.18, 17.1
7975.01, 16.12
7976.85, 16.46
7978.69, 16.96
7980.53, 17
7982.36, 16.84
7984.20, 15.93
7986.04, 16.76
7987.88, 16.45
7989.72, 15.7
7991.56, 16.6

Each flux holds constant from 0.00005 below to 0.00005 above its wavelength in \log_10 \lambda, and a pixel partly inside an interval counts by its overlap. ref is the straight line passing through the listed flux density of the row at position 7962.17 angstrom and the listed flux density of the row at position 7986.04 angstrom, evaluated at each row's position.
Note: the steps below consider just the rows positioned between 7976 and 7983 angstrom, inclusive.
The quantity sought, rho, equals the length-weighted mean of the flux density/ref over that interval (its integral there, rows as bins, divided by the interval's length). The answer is 1.02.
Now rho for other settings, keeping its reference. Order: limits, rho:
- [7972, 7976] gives 1.02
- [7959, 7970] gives 1.05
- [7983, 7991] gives 0.97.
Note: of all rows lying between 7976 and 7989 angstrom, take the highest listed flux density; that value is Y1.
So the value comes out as 17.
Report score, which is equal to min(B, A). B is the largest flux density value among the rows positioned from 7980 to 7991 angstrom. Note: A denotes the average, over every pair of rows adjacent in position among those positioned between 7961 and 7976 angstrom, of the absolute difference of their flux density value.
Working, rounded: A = 0.83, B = 17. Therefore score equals 0.83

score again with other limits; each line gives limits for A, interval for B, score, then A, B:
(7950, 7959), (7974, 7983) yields 0.87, 0.87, 17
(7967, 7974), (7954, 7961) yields 0.56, 0.56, 16.92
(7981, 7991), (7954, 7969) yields 0.70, 0.70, 17.62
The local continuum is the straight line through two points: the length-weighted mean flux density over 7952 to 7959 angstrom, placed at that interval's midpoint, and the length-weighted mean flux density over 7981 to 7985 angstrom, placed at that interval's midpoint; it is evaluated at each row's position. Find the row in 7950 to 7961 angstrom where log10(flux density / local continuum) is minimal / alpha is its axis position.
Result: 7951.18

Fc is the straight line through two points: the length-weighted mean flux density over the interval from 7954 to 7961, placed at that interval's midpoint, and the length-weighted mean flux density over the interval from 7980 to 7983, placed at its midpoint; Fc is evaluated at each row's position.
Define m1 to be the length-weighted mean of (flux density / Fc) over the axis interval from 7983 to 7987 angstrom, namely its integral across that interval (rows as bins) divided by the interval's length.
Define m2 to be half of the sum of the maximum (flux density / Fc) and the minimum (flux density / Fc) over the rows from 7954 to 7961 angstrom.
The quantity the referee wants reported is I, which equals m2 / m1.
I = 1.04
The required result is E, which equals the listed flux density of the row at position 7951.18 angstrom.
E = 15.92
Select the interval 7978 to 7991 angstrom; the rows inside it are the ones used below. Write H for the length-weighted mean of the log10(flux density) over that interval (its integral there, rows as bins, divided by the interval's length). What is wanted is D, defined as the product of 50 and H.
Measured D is 60.9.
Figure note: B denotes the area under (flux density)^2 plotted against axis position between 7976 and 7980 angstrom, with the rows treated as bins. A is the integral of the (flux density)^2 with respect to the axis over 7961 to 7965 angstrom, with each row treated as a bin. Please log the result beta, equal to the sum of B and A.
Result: 2163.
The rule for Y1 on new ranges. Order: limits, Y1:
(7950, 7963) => 17.31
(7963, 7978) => 17.62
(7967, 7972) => 17.07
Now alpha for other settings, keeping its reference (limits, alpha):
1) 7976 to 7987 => 7984.20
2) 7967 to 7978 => 7975.01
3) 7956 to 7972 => 7962.17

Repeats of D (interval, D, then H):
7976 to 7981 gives 61.2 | 1.22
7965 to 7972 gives 61.5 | 1.23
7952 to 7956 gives 61.3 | 1.23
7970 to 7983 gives 61.2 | 1.22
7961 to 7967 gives 61.0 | 1.22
